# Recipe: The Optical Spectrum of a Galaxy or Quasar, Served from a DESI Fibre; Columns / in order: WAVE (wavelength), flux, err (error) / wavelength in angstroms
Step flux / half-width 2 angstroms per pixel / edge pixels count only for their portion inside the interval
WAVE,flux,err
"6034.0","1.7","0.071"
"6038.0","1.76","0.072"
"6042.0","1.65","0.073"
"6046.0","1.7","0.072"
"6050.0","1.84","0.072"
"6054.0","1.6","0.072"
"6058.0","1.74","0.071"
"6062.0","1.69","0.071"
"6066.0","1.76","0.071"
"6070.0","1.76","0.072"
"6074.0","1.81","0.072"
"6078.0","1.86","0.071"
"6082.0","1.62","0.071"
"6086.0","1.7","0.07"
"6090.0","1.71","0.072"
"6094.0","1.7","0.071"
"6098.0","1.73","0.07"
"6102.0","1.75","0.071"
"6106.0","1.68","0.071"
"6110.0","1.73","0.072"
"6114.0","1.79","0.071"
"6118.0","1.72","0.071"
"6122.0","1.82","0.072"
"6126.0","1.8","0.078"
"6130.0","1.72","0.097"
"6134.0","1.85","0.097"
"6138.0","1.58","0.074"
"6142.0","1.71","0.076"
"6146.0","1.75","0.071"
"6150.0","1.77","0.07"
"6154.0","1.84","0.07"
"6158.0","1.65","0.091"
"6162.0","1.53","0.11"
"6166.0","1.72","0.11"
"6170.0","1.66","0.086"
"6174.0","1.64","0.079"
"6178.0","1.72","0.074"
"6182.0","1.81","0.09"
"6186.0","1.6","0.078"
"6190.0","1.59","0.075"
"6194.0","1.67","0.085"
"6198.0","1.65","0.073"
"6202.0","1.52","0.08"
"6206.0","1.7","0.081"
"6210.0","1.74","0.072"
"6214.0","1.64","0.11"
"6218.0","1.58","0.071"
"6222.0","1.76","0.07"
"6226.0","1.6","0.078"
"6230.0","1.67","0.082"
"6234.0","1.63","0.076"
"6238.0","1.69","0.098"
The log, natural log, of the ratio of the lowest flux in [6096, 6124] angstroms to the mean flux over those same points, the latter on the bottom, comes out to -0.038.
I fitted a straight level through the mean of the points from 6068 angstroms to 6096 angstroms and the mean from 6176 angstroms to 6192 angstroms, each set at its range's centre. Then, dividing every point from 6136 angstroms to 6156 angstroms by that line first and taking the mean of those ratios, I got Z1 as 1.02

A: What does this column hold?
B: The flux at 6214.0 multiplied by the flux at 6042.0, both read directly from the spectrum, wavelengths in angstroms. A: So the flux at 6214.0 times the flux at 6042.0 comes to 2.71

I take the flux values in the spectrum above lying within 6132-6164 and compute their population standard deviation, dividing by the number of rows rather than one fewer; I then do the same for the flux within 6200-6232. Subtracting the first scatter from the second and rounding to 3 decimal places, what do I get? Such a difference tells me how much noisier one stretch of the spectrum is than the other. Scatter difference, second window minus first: -0.032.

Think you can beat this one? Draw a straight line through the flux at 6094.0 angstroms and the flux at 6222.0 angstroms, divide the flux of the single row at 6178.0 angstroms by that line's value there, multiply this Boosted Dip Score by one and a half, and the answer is 1.48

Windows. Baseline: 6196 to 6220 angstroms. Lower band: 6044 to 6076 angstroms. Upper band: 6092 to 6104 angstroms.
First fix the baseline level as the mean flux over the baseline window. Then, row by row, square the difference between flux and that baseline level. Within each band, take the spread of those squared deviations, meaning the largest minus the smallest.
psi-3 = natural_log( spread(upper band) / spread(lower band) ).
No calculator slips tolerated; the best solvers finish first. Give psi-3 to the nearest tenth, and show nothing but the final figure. -1.5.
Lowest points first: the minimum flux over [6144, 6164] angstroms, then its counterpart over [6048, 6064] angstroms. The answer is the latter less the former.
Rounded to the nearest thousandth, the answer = 0.070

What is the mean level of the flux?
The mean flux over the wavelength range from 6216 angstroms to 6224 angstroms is 1.67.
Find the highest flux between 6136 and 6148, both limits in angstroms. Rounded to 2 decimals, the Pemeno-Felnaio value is 1.75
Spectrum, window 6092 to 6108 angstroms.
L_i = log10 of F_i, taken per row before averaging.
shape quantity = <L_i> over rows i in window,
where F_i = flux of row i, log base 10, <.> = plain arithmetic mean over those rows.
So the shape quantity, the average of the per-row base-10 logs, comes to 0.234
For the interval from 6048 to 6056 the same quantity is 0.234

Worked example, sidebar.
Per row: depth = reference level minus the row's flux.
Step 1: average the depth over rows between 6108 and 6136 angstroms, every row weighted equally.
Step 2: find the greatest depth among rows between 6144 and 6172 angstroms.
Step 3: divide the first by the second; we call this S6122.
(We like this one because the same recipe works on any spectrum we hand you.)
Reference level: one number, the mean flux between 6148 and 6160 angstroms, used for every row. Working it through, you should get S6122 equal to -0.10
